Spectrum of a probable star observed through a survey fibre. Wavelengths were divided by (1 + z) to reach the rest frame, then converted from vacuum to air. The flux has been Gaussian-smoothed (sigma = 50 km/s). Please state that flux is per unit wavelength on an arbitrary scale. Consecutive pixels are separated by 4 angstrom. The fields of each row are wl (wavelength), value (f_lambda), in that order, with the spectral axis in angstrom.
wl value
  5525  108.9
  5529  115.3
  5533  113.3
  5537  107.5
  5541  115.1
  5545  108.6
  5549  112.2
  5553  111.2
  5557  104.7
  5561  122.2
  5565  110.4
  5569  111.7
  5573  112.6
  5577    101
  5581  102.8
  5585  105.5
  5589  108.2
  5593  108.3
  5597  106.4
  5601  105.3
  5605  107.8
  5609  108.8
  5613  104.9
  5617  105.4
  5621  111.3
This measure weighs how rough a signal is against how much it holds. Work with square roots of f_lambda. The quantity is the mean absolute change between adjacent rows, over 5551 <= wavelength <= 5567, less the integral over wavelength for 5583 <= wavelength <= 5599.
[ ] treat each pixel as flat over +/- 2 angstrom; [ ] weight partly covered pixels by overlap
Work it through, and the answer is -165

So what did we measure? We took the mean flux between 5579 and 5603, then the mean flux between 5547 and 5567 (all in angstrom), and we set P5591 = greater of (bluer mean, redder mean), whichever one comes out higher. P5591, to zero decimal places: 112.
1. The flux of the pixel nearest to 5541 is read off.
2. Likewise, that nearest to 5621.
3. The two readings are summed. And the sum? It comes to 226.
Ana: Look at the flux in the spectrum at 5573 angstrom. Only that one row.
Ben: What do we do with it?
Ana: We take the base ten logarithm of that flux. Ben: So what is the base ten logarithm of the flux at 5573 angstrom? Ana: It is 2.05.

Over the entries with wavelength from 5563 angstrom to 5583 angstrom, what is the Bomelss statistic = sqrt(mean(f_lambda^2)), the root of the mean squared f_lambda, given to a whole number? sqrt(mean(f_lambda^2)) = 108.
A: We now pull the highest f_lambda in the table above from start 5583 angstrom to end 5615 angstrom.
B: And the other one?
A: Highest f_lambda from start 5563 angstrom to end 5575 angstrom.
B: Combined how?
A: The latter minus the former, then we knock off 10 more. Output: -6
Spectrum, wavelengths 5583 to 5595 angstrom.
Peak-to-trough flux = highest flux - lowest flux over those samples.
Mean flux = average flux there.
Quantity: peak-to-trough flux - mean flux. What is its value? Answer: -105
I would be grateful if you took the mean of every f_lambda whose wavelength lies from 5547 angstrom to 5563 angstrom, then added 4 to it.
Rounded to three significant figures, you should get 117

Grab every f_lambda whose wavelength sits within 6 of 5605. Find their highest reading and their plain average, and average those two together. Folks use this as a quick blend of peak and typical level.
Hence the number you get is 108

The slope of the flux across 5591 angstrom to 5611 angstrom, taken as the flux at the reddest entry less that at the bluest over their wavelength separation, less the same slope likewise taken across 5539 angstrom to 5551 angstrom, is 0.4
